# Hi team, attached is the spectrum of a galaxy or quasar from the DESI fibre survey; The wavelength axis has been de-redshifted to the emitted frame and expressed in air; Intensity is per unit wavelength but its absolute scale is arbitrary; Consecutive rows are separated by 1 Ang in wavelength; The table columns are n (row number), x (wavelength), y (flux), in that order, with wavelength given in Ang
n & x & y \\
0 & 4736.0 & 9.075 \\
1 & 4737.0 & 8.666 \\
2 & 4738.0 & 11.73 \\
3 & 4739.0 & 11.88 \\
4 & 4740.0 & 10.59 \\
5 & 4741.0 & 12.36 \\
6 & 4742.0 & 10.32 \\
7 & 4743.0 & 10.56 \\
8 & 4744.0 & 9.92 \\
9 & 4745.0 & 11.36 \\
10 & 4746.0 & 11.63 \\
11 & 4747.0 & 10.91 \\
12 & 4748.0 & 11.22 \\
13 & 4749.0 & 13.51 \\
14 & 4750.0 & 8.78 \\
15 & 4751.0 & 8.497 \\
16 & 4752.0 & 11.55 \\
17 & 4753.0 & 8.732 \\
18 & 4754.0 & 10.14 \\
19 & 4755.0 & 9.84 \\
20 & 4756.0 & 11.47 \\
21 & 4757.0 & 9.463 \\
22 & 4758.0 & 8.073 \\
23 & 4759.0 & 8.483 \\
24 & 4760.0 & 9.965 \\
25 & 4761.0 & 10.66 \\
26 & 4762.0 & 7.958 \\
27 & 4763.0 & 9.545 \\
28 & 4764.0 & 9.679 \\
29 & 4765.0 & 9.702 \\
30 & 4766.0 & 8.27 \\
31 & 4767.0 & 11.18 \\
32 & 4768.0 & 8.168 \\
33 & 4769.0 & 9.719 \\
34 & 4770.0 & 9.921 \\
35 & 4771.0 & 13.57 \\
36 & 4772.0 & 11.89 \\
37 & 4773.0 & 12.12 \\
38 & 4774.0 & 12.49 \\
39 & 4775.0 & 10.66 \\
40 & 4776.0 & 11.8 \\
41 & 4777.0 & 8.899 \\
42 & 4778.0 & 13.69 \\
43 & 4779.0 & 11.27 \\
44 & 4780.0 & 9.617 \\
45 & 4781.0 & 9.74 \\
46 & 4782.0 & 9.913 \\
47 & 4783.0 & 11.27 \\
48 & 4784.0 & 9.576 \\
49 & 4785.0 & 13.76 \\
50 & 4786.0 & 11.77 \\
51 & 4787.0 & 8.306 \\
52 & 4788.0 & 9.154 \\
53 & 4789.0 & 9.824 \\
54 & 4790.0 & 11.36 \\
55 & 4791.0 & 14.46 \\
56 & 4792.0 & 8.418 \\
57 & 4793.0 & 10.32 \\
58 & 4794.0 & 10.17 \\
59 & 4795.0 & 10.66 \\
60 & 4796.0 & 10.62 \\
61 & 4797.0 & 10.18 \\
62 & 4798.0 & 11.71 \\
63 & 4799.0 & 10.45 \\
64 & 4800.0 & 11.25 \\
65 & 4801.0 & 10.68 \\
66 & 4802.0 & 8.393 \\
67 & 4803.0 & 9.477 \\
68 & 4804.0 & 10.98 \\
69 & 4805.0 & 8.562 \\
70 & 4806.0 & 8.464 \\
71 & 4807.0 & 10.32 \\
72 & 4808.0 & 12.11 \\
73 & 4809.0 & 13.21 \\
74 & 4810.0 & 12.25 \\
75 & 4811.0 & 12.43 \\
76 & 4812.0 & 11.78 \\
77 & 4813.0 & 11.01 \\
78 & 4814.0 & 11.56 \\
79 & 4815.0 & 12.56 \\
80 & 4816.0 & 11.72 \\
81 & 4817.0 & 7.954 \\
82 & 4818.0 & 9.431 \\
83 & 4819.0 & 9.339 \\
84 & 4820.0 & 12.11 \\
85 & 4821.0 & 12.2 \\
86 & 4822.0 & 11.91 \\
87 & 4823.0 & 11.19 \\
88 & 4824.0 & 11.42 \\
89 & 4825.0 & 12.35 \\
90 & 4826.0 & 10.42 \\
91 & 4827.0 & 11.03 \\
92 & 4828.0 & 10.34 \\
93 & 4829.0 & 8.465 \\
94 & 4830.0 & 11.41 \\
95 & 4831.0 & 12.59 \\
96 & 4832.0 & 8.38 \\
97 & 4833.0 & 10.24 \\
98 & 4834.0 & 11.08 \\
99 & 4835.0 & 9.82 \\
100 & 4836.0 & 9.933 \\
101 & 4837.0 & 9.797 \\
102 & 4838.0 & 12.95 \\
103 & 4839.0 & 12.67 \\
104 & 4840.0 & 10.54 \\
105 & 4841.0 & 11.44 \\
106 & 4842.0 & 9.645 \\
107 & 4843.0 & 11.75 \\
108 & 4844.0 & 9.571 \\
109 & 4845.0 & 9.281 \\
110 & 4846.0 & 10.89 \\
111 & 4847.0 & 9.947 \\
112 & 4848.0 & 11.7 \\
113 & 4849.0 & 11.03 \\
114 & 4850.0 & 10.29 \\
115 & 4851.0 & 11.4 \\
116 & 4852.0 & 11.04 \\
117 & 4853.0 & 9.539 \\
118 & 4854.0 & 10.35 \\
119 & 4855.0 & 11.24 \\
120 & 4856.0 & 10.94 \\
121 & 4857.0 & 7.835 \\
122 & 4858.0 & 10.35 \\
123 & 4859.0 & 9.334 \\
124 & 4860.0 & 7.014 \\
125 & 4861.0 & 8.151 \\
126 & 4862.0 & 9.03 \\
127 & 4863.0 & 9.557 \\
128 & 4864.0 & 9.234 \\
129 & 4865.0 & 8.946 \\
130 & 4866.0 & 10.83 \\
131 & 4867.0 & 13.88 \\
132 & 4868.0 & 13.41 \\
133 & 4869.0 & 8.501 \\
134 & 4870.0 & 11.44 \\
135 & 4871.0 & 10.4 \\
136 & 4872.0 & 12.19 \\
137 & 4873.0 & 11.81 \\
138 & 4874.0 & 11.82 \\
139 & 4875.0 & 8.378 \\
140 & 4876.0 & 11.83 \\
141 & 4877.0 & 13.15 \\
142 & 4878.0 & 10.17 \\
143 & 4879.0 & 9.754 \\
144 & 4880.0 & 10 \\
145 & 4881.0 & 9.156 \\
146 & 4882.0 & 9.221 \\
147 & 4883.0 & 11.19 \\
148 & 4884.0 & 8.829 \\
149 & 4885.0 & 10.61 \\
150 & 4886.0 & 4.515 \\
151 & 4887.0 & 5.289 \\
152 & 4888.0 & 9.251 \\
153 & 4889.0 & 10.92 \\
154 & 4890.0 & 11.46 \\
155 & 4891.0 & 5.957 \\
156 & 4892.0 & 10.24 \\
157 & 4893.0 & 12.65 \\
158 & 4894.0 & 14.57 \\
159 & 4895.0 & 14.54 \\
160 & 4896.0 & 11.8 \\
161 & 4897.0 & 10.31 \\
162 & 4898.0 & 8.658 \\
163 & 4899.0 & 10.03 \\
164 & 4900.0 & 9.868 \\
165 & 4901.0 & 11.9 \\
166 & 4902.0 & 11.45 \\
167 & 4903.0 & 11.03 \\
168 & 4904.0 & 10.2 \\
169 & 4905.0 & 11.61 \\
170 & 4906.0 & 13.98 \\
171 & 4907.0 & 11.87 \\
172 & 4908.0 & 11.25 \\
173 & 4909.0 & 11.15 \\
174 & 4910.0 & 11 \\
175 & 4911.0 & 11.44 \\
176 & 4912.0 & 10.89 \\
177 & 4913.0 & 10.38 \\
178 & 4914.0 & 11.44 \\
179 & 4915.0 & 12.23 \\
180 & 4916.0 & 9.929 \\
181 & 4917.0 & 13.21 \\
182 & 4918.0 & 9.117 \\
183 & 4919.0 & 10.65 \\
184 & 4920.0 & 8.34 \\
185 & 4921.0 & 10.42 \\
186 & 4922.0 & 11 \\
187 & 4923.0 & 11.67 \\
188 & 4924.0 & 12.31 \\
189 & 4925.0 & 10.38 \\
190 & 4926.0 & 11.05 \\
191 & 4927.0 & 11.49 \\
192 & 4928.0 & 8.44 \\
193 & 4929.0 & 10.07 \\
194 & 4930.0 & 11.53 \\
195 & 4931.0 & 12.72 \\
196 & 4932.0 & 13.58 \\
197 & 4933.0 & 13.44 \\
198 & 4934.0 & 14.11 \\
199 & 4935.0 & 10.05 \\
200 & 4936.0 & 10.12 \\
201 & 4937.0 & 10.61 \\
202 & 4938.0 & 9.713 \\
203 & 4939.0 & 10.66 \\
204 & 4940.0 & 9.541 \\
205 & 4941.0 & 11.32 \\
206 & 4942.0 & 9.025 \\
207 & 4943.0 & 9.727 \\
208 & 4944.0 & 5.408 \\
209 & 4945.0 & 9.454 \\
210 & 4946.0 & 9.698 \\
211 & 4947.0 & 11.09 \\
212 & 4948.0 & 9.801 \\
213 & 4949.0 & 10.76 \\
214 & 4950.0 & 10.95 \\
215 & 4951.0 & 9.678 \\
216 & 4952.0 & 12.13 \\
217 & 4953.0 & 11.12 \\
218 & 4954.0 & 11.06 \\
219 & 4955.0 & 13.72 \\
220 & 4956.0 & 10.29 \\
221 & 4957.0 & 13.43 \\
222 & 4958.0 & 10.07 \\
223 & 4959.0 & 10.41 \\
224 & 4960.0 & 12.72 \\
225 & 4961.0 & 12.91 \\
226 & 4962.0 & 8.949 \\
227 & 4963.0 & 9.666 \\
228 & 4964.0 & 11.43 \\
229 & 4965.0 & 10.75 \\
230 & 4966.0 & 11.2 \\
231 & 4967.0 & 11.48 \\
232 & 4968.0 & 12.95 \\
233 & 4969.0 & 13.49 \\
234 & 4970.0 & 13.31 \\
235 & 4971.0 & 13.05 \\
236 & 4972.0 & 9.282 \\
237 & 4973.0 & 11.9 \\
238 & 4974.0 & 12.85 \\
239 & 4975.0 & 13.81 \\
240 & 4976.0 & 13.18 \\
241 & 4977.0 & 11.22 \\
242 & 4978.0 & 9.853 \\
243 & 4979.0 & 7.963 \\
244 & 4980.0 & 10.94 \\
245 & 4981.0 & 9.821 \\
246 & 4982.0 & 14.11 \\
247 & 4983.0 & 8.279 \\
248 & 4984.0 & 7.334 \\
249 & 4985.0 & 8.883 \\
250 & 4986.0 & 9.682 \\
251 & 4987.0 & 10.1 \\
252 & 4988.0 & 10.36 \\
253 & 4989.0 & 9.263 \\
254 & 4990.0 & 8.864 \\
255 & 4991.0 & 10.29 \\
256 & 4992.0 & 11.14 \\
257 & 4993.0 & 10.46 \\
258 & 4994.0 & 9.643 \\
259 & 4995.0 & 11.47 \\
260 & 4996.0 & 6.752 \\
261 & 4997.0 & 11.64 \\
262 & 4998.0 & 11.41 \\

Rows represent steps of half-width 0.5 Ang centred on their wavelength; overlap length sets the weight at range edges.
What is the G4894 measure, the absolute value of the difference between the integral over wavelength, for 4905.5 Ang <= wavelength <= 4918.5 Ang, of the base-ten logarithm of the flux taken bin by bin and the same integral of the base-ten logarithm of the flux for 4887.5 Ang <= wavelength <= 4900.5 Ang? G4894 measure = 0.40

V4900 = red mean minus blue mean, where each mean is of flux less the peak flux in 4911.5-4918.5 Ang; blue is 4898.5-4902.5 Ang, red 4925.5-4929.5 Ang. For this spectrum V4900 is -0.5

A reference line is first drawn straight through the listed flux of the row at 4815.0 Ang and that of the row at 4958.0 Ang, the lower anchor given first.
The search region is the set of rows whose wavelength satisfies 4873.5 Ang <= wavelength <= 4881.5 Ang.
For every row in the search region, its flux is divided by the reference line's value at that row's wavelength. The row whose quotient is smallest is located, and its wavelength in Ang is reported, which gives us 4875.0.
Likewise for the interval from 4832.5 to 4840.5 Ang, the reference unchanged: 4835.0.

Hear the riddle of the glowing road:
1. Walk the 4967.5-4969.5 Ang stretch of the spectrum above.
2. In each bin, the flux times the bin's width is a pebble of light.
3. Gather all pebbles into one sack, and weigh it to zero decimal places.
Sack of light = 26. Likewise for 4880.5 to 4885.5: 49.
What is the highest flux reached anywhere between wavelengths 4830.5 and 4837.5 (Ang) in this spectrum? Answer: 12.59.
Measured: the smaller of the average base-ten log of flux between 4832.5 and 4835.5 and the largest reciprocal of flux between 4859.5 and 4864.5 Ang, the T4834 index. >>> 0.143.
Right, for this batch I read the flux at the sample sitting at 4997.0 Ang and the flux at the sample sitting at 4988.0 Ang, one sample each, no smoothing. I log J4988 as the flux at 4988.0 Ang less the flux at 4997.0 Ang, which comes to -1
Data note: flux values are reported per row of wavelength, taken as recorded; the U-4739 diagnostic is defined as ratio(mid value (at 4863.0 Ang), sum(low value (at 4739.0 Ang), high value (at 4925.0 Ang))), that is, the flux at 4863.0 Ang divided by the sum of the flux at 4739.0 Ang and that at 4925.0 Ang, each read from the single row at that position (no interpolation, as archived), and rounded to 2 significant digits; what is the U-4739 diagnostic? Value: 0.43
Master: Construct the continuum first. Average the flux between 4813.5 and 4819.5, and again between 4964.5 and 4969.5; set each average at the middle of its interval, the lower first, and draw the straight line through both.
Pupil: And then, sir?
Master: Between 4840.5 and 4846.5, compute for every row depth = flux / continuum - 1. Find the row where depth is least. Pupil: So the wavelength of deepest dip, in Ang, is 4845.0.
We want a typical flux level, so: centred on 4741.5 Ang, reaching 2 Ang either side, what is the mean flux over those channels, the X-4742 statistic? 11.0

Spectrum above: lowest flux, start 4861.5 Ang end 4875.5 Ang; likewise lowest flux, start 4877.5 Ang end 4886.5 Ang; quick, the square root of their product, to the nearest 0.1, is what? 6.2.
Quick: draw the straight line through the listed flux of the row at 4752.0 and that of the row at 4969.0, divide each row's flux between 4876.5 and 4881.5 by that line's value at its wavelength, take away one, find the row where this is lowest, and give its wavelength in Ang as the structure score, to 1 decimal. 4881.0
